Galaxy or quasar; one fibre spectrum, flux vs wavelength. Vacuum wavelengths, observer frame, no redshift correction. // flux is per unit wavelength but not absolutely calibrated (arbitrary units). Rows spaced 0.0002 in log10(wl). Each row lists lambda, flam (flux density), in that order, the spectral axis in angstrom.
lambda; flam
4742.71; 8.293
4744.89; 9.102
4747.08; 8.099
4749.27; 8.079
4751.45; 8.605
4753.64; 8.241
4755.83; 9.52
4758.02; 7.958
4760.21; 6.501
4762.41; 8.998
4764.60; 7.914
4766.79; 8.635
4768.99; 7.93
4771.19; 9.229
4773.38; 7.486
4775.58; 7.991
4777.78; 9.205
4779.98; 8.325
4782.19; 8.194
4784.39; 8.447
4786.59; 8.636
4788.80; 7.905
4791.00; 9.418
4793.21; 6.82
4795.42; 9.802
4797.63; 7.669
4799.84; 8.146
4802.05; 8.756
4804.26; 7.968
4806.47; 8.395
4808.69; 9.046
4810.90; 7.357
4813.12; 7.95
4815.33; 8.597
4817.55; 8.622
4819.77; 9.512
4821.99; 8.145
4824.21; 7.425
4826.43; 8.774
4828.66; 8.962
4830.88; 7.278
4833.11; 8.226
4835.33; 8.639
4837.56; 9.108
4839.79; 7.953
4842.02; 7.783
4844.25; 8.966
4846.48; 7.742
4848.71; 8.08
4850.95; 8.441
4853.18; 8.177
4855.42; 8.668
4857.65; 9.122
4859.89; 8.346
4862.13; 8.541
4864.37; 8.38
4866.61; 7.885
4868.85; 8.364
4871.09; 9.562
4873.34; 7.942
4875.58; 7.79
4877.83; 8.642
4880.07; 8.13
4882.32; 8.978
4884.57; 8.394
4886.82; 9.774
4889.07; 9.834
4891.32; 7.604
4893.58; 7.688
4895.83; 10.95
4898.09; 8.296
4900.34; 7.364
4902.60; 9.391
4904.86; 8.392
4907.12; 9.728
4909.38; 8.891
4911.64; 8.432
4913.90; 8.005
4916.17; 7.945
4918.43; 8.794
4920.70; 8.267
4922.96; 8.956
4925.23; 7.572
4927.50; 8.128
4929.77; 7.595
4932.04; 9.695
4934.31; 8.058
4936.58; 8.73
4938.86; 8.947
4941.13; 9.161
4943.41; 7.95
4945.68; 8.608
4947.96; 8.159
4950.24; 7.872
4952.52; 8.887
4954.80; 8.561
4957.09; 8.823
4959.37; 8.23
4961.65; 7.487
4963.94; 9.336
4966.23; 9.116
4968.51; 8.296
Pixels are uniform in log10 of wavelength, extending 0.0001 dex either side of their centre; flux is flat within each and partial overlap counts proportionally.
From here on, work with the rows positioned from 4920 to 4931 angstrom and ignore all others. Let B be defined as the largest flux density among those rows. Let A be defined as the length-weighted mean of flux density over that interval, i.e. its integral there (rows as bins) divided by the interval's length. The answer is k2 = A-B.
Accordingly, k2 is -0.84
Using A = 8.11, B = 8.956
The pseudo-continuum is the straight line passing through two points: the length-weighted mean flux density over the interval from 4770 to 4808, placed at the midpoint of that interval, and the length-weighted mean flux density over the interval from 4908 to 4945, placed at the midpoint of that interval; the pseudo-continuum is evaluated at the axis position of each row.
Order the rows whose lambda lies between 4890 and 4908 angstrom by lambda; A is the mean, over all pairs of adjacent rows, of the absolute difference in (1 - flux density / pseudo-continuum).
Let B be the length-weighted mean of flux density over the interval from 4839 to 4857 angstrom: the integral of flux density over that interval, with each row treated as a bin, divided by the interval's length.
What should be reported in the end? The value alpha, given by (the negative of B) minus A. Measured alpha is -8.45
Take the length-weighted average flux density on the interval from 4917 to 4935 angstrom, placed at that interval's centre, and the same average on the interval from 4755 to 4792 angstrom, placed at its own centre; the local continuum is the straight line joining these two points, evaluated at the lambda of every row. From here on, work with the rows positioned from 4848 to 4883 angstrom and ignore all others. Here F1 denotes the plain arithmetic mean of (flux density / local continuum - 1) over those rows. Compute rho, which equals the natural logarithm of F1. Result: -4.9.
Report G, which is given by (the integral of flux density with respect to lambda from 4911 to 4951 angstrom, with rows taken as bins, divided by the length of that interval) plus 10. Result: 18.4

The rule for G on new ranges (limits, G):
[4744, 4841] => 18.4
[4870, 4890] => 18.8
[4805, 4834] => 18.3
